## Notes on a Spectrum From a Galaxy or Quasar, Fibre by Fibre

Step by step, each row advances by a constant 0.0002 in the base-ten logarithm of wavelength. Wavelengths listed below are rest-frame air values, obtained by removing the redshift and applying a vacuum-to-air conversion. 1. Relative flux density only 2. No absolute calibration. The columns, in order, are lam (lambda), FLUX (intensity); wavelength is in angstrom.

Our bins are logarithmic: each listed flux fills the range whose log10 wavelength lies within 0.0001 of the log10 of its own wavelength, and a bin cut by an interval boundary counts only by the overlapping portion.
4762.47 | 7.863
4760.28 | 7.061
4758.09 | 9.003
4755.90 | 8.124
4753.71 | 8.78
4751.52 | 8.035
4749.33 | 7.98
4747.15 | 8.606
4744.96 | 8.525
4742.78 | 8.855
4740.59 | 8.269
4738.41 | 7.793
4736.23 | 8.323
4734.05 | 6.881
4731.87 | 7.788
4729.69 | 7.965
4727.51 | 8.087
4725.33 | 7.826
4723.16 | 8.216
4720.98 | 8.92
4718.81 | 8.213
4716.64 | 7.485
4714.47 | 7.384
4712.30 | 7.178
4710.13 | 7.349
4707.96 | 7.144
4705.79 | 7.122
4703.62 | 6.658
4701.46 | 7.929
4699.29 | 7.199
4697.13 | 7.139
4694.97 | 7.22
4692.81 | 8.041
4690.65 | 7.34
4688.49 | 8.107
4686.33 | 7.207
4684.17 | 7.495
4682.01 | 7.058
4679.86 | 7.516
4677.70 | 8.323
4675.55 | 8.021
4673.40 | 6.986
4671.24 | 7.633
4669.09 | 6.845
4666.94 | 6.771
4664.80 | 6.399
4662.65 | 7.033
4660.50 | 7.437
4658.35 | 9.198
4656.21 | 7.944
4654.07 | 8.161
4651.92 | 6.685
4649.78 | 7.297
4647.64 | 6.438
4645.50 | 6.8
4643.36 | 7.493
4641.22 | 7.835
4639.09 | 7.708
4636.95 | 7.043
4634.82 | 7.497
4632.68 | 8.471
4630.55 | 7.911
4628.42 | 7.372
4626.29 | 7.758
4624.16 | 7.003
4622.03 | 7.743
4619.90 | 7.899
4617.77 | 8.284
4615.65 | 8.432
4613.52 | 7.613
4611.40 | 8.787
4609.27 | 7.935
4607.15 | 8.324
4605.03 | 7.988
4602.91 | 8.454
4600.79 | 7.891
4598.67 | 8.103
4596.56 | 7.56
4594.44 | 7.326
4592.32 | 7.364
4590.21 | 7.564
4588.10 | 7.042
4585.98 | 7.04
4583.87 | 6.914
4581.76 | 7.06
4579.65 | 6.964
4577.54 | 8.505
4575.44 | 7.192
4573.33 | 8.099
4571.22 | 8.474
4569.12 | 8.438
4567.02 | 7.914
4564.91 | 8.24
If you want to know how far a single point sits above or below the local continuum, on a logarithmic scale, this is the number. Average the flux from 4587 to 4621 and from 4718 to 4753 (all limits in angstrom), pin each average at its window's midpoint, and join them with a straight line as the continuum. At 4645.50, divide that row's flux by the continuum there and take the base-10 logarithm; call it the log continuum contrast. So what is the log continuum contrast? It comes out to -0.070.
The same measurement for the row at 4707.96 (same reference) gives -0.054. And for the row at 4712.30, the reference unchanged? -0.053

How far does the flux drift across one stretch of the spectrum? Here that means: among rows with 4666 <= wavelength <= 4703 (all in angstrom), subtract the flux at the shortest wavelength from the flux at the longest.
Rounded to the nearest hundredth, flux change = 1.16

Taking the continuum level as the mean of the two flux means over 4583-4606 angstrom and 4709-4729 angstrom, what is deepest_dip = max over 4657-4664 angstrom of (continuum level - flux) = 0.7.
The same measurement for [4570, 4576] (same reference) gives 0.5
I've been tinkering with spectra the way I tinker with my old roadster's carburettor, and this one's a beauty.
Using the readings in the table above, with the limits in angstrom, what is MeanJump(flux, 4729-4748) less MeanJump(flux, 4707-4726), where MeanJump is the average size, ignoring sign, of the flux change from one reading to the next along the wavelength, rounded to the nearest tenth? 0.2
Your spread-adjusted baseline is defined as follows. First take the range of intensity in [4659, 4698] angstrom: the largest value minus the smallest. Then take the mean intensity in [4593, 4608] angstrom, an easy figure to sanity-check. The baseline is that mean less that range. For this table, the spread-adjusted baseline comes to 6.0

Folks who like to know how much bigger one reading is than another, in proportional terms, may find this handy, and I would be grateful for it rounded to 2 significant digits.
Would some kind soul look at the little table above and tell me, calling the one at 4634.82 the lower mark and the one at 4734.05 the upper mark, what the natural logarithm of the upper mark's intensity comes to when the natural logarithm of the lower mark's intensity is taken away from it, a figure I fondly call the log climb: -0.086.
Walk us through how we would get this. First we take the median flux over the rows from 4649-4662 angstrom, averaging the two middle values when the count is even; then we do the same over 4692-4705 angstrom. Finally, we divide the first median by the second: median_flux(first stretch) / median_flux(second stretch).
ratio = 1.067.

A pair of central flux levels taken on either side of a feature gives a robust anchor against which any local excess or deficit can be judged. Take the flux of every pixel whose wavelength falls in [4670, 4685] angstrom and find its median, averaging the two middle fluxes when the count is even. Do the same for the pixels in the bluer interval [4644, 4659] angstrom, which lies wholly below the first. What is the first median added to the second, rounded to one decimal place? 14.8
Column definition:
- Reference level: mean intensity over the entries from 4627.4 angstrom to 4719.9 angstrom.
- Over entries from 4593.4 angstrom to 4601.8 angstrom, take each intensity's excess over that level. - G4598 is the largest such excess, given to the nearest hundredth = 0.66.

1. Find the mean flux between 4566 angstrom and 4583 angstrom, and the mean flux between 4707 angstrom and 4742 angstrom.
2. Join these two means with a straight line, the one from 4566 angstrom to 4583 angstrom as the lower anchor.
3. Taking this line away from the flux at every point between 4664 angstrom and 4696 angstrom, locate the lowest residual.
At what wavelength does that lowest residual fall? 4664.80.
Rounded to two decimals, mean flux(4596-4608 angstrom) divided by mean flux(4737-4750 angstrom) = 0.97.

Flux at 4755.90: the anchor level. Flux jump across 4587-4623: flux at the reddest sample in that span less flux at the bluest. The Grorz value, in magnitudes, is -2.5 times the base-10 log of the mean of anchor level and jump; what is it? -1.61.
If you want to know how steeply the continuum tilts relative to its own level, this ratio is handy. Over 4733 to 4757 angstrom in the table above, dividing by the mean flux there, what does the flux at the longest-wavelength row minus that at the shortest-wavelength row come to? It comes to 0.15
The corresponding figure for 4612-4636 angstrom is -0.01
